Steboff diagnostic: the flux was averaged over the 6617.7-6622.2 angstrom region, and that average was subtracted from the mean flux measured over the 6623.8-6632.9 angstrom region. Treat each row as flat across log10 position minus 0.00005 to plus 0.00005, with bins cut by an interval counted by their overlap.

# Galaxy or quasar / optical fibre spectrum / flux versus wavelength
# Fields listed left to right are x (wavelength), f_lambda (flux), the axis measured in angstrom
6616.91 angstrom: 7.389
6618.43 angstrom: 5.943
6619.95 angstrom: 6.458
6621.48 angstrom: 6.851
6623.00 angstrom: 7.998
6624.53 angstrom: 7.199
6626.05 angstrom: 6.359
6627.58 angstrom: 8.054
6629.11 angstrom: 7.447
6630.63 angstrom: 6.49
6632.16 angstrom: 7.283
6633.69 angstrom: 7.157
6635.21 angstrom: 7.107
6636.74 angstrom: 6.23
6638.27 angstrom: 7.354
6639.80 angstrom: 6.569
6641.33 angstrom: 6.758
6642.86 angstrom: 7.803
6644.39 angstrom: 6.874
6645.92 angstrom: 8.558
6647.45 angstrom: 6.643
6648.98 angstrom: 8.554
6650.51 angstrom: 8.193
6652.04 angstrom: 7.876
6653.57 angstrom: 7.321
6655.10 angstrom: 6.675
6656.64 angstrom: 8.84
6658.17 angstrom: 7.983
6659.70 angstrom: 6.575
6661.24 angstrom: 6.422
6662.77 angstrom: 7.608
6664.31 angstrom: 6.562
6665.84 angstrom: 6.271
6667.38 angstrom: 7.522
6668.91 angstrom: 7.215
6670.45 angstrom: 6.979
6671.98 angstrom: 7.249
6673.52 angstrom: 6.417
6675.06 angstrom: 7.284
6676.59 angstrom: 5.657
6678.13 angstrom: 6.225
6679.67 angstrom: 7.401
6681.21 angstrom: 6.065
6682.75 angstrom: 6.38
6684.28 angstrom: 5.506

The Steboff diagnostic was 0.72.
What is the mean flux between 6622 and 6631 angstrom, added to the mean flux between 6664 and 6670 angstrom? 14.2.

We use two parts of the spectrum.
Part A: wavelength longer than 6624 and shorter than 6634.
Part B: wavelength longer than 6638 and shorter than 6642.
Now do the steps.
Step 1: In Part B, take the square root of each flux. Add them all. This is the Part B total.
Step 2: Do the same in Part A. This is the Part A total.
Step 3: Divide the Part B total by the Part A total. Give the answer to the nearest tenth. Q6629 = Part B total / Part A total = 0.4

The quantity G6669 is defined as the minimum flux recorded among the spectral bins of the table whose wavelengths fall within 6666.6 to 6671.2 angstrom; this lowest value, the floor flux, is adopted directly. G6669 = 6.979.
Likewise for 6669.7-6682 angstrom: 5.657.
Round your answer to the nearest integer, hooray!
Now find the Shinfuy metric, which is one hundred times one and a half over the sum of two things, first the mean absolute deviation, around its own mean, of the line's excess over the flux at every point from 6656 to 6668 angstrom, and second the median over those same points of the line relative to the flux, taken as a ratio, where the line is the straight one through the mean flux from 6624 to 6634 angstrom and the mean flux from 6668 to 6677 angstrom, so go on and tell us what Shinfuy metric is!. 86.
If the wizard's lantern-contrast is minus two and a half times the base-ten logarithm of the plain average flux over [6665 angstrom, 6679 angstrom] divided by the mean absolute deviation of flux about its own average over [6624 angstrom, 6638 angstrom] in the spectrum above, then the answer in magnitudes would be -2.94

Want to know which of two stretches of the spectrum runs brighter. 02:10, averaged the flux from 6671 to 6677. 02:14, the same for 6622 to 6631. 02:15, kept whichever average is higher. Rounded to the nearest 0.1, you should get 7.3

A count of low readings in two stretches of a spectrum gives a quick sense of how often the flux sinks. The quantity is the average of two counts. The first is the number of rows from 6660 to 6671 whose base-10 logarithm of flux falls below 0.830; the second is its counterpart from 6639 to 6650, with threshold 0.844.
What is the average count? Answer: 3.50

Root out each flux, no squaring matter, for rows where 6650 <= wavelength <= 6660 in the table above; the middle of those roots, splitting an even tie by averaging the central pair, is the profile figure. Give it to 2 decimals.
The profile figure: 2.81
